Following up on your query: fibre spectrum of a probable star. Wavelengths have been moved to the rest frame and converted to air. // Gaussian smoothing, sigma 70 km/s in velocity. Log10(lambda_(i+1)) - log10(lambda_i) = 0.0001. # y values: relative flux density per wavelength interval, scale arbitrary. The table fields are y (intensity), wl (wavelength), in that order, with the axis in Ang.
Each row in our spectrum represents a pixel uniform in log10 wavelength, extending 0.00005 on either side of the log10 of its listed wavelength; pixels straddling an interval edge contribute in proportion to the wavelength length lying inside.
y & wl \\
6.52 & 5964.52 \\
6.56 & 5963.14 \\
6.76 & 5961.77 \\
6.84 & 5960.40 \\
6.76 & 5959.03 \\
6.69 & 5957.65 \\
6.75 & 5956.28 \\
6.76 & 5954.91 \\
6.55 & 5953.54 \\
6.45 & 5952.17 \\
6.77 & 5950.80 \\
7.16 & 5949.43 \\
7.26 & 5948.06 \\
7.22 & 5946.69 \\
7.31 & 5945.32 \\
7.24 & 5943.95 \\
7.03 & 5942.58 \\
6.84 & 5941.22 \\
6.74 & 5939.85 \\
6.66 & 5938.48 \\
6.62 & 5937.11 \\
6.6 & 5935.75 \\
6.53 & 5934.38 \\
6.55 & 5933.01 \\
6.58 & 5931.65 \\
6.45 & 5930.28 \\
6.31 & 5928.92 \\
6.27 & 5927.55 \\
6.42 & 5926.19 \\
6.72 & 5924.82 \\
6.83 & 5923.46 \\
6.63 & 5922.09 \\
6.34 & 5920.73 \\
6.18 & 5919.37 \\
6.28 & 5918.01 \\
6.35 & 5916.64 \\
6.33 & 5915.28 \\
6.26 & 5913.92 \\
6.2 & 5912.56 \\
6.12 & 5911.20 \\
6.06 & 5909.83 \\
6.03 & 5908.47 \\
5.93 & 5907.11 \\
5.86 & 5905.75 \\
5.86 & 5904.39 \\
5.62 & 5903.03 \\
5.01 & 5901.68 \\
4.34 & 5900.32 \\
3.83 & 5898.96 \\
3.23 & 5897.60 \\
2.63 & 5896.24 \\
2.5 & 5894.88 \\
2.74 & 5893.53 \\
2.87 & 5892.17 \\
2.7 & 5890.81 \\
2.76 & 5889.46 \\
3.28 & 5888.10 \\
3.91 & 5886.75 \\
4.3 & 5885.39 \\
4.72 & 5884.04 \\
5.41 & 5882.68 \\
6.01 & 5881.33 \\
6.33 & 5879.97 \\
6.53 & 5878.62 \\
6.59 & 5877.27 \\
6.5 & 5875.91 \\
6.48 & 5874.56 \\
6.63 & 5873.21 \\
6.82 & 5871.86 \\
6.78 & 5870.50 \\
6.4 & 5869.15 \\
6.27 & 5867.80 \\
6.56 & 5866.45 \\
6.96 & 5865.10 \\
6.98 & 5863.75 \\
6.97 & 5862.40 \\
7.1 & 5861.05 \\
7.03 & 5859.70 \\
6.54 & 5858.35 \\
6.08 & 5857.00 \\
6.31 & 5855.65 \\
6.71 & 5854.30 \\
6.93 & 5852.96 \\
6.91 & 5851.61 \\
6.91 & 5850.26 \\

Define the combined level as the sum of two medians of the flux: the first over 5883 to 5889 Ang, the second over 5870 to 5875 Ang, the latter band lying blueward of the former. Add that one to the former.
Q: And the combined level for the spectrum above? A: 10.8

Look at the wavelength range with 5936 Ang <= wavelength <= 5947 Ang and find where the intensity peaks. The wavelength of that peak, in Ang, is 5945.32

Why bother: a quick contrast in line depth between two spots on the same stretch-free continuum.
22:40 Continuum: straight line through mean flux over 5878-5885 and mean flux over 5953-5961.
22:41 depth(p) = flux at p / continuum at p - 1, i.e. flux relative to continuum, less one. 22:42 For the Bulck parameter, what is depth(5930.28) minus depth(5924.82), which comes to -0.05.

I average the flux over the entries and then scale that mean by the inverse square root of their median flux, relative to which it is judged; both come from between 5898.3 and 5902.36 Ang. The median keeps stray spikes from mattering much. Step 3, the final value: 2.11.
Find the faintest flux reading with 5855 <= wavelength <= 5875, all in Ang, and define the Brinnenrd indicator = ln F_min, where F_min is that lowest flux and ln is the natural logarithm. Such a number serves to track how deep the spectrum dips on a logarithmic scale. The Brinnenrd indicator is 1.81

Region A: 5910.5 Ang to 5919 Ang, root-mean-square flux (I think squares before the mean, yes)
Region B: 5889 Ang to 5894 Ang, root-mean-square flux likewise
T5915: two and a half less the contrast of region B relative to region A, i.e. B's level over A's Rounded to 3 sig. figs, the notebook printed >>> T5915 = 2.06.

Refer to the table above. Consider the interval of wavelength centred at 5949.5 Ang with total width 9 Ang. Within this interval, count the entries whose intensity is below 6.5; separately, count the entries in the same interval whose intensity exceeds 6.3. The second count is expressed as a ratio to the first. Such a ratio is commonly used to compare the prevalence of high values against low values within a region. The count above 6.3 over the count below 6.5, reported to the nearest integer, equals 7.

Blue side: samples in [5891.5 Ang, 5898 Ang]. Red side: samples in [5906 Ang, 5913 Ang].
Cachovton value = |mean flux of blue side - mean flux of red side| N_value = 3.3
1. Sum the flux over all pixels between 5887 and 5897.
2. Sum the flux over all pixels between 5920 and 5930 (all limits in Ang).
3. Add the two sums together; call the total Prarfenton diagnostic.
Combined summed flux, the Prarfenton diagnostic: 65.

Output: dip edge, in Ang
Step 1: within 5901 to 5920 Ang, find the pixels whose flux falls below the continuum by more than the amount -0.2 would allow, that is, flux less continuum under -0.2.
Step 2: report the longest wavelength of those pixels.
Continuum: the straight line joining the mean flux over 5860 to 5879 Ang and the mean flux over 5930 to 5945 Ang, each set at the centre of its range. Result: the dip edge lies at 5919.37 Ang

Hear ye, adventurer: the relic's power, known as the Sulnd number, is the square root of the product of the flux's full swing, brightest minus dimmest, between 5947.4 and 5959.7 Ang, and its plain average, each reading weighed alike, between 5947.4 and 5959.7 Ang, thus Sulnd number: 2.3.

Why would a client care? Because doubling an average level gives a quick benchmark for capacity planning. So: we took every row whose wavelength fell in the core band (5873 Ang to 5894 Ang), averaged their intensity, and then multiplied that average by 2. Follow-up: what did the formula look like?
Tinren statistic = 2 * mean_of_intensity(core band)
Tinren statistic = 9.7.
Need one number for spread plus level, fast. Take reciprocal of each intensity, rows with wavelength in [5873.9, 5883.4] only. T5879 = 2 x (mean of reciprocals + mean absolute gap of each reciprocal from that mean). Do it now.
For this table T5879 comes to 0.338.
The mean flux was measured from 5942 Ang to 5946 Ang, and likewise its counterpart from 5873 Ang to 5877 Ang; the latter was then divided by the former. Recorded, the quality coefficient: 0.91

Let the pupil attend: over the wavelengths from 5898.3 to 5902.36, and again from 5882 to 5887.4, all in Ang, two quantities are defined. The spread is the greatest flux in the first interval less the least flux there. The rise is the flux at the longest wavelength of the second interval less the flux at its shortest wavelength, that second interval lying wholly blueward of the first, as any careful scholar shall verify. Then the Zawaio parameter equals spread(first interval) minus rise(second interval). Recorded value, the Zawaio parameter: 2.7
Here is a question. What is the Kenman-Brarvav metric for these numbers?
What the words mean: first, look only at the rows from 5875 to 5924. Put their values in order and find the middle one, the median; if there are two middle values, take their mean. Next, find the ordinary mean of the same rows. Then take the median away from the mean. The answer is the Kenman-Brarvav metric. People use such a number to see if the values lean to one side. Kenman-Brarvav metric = -0.75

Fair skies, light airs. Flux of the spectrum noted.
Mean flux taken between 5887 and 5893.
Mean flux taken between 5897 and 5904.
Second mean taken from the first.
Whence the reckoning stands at -1.5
